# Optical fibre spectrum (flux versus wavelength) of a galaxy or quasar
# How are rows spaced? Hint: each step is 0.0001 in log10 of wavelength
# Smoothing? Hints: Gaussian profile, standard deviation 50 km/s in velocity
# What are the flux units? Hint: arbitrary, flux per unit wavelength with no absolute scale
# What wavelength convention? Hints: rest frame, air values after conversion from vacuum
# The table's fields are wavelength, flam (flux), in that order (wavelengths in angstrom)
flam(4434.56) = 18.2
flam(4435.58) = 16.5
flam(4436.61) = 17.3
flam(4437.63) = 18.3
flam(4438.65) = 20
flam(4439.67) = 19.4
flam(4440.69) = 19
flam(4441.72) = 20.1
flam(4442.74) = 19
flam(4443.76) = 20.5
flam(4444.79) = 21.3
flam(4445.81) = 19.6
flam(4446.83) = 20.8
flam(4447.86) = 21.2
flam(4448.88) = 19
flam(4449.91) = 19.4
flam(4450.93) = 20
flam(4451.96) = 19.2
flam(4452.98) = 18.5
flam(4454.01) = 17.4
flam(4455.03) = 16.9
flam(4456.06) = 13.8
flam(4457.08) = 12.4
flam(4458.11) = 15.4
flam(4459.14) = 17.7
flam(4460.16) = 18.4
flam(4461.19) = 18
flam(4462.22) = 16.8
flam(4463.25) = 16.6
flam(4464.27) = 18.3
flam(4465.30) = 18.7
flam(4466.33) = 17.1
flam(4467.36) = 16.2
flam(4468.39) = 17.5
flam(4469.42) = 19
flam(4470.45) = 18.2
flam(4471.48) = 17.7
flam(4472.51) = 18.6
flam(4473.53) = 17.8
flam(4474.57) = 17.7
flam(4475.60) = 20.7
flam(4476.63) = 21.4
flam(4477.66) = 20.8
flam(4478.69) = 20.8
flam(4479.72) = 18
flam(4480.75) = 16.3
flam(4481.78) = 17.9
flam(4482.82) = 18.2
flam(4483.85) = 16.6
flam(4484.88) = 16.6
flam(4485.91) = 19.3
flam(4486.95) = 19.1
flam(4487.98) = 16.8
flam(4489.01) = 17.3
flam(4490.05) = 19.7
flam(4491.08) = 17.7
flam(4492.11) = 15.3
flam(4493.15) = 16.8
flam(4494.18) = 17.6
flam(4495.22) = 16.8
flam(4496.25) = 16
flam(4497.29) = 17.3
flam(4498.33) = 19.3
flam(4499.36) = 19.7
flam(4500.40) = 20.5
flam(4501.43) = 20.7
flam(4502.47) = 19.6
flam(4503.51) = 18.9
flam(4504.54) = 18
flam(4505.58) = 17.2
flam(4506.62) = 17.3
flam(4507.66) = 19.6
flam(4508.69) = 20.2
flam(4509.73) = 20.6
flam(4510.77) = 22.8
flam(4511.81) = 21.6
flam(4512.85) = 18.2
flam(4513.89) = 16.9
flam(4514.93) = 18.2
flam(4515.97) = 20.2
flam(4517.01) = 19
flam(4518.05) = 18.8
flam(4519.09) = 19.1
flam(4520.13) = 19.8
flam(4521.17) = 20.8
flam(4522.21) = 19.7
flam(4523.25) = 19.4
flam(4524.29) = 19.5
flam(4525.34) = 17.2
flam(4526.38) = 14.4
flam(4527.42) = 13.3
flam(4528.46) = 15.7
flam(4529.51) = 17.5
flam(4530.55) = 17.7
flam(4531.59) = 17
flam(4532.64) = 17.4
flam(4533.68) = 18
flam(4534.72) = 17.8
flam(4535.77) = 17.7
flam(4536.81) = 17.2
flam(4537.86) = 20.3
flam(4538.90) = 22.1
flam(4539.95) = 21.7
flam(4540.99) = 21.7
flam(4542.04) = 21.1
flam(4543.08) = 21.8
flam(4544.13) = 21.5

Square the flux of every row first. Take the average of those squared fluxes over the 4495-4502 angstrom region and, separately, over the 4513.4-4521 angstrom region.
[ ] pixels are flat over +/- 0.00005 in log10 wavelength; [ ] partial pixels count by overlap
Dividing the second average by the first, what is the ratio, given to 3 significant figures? 1.02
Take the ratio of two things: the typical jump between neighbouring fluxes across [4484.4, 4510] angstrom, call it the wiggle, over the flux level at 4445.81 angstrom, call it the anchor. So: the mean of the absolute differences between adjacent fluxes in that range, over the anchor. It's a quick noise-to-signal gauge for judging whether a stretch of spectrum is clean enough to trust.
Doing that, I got 0.060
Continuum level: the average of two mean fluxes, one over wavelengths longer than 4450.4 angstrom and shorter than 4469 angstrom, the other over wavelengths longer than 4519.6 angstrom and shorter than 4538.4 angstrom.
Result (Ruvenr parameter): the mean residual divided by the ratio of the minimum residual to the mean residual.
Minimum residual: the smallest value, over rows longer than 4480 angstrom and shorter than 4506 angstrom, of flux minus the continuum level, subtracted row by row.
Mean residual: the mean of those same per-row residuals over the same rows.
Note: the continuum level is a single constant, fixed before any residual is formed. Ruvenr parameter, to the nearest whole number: 0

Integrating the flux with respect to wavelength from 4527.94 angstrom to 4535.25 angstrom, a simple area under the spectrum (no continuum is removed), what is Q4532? 126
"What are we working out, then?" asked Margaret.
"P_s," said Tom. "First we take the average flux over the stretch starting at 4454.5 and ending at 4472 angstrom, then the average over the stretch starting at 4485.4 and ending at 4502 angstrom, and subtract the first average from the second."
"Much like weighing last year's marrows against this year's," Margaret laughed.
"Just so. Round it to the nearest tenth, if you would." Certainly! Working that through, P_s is 1.1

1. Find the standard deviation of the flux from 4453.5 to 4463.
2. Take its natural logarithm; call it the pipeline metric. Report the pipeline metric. 0.7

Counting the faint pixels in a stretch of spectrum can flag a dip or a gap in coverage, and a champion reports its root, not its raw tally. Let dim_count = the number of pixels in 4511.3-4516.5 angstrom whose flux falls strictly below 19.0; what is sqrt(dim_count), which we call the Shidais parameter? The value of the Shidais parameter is 1.7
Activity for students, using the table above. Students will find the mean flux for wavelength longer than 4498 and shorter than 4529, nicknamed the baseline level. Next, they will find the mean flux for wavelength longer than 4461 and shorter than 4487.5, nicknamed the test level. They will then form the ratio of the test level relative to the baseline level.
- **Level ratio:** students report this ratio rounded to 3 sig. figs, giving 0.966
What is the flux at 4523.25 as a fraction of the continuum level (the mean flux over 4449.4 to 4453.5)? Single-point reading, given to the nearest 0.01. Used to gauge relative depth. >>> 1.01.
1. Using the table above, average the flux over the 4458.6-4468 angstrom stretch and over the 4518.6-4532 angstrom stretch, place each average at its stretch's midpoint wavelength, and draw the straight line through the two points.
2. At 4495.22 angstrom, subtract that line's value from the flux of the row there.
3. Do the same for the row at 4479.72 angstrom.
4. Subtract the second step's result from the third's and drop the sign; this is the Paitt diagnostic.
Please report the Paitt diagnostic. 1.3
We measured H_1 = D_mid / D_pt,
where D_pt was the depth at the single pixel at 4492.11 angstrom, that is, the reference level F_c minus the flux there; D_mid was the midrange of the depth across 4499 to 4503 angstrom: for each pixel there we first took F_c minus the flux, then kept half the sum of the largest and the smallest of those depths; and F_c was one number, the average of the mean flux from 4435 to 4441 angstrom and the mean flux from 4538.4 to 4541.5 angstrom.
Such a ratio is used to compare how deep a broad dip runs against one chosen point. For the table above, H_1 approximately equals -0.01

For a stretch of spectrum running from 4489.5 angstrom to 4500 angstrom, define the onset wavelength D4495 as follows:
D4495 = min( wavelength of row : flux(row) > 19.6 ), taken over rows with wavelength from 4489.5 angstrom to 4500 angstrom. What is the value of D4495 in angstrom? 4490.05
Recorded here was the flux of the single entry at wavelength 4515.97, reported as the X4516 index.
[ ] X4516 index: 20.2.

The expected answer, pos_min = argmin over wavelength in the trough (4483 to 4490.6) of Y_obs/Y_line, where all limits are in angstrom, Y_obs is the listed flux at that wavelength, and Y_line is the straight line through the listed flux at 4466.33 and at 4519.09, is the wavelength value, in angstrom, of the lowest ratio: 4484.88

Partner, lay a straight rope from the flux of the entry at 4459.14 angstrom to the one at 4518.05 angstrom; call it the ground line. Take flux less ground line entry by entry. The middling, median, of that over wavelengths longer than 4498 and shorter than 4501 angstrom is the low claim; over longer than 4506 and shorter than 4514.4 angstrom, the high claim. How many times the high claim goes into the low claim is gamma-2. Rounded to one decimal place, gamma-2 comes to 1.0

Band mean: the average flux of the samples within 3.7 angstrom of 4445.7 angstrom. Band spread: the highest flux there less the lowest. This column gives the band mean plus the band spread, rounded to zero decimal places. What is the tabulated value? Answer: 22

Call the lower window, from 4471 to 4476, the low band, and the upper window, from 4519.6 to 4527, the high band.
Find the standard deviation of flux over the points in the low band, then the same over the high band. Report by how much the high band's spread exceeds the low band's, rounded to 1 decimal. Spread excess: 0.9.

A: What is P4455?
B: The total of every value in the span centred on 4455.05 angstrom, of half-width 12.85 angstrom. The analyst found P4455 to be 452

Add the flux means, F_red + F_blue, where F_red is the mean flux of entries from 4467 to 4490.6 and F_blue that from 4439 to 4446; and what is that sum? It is 38.2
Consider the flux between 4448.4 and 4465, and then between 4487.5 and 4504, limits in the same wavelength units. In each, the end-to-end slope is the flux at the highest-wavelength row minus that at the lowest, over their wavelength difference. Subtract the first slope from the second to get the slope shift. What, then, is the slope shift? 0.18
